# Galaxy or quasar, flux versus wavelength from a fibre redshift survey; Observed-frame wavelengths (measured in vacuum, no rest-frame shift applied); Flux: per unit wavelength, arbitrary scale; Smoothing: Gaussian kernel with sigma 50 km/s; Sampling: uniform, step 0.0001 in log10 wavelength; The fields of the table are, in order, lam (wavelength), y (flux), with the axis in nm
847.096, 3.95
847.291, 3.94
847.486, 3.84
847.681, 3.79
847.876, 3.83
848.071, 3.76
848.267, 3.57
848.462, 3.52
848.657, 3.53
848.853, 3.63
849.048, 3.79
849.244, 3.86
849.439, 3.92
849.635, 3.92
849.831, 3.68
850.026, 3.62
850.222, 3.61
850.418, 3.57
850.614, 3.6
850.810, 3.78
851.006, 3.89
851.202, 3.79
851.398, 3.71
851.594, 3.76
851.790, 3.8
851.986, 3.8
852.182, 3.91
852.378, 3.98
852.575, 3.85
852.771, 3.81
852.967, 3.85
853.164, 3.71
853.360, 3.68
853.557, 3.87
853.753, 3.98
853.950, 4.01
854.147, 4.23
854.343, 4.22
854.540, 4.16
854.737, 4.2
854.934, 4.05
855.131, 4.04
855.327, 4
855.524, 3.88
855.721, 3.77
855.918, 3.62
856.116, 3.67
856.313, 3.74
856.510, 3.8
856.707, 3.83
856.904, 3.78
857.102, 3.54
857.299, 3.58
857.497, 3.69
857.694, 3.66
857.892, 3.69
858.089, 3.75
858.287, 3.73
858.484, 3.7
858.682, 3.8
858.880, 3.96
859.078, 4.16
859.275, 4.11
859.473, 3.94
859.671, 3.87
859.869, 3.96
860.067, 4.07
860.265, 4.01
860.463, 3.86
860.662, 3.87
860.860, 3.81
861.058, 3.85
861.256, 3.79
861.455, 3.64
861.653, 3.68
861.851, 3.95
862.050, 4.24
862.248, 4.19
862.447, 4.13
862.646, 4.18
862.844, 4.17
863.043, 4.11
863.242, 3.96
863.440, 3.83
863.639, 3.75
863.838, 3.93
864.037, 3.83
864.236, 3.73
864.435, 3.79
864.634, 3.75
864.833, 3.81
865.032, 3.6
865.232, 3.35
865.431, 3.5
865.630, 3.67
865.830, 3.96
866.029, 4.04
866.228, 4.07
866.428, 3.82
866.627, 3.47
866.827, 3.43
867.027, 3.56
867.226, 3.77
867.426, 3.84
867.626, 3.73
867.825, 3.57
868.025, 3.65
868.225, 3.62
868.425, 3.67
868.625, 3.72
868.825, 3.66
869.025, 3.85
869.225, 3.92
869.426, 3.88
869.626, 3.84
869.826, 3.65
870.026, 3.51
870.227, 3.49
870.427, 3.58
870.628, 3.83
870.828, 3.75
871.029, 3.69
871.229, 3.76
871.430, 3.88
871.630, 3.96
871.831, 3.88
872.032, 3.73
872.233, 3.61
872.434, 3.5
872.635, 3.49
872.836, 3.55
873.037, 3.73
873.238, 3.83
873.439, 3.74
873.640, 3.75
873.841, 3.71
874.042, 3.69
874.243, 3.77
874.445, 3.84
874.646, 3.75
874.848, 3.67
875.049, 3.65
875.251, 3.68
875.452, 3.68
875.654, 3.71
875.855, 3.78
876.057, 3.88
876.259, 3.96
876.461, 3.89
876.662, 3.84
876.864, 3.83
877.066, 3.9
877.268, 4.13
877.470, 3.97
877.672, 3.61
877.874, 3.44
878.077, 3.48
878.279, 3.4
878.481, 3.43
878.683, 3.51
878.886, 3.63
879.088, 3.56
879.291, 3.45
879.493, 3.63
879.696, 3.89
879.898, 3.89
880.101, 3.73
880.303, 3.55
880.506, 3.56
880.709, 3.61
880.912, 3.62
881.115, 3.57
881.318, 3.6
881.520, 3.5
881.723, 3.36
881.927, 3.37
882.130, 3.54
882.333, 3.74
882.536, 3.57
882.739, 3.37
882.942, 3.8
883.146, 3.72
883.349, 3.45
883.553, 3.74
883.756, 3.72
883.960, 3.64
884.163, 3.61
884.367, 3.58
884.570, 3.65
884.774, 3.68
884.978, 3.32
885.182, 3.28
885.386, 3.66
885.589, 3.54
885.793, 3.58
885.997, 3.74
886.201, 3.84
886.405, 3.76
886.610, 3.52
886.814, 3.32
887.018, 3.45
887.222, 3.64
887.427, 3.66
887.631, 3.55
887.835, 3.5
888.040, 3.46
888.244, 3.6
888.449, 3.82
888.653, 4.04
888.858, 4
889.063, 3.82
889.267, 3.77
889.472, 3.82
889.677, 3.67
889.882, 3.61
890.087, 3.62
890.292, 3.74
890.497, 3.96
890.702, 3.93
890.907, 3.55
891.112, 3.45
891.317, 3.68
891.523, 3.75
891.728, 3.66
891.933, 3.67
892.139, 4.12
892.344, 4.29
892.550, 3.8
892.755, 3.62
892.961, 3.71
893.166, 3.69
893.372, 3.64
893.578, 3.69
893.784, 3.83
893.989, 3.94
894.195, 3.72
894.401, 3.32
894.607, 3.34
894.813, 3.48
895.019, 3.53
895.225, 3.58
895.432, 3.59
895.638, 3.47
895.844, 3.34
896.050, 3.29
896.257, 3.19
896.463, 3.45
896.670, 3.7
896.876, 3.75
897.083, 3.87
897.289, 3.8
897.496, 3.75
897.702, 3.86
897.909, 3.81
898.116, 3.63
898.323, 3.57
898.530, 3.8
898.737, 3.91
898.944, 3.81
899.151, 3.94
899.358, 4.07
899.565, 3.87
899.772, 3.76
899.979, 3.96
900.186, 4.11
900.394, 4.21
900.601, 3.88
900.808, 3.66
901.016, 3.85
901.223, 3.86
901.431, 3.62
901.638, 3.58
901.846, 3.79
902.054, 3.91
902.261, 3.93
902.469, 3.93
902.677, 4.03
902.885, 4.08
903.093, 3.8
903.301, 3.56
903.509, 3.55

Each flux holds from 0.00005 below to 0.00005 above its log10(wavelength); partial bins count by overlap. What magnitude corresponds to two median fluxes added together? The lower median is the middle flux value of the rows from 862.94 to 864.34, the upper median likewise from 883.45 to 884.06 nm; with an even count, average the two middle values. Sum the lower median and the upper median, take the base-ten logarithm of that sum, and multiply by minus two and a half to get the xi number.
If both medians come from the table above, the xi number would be -2.19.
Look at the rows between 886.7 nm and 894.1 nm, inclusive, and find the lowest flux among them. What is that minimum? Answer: 3.32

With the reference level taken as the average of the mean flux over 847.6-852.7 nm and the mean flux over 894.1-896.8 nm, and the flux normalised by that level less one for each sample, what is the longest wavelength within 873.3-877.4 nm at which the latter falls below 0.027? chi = 875.452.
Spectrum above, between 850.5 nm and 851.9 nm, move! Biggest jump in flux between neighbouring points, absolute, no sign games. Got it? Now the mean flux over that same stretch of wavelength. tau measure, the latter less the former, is 3.58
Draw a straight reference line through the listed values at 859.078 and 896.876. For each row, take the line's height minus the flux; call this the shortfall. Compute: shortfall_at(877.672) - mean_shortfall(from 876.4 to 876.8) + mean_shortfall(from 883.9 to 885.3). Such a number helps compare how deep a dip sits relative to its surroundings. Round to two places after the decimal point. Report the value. 0.59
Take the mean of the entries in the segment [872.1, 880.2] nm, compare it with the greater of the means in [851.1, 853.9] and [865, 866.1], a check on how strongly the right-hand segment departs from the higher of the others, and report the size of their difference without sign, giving 0.12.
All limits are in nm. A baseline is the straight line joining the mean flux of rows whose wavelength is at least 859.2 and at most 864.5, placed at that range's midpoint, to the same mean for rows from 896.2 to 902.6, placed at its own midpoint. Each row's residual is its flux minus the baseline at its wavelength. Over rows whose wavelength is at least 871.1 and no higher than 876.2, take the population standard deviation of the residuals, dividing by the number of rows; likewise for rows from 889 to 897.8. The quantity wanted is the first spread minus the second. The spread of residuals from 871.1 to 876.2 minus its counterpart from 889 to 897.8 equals -0.10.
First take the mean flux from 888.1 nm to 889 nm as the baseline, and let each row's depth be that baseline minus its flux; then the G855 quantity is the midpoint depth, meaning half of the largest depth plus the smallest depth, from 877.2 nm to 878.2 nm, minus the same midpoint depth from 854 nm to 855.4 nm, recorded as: 0.33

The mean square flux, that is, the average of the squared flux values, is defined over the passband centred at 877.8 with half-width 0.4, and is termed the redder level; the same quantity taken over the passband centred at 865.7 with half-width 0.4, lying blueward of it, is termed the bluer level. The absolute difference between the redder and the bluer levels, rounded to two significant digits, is 1.2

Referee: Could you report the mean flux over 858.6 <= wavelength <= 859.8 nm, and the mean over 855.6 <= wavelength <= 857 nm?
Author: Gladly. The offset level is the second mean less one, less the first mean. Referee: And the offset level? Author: -1.23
